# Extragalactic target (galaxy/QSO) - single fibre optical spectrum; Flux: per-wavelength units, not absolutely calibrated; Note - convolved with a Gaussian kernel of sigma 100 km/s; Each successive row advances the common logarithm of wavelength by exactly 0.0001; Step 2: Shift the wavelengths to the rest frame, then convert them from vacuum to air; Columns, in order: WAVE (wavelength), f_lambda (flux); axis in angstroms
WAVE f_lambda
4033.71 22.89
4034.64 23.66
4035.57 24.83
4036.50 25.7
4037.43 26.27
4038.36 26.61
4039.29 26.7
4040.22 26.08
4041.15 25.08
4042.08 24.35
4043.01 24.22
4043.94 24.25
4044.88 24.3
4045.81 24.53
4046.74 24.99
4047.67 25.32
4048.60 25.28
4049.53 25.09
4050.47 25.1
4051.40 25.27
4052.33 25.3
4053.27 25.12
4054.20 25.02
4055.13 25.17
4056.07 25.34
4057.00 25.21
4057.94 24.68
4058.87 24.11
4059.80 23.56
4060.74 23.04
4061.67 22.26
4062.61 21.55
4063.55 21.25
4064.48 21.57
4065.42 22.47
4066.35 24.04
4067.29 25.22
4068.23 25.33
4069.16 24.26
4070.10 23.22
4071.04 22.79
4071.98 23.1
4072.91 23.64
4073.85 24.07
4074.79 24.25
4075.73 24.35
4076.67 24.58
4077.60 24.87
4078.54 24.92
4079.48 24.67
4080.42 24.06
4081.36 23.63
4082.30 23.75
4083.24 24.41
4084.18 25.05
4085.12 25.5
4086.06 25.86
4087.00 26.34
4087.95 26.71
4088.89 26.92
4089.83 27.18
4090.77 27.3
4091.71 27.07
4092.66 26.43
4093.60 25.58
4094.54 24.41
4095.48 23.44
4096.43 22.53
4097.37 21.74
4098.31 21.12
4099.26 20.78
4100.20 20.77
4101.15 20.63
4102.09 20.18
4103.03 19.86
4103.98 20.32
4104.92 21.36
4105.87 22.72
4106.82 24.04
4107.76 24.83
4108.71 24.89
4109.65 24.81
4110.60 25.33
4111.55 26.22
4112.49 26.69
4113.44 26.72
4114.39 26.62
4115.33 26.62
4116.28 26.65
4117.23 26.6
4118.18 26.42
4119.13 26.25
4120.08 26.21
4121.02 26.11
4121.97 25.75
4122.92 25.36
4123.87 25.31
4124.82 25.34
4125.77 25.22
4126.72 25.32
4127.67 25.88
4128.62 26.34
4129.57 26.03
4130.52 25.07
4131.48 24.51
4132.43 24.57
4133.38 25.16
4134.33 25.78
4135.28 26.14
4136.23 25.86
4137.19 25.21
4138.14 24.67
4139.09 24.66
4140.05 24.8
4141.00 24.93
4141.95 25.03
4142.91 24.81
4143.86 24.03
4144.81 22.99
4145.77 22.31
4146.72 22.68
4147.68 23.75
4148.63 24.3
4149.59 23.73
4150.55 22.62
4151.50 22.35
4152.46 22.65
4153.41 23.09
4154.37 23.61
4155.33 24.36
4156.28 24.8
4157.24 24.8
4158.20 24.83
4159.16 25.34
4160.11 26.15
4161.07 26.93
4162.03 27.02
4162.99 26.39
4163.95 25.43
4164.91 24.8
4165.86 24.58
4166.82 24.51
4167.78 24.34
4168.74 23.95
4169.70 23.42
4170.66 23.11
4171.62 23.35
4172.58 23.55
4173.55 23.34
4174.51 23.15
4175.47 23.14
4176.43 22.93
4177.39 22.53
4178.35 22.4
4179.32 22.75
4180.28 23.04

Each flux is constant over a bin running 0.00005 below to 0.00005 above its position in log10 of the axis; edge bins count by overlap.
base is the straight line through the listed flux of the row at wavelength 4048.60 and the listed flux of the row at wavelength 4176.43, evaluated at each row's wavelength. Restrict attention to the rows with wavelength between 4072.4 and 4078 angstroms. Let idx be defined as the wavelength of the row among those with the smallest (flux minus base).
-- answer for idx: 4072.91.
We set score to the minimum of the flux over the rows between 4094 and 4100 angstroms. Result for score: 20.78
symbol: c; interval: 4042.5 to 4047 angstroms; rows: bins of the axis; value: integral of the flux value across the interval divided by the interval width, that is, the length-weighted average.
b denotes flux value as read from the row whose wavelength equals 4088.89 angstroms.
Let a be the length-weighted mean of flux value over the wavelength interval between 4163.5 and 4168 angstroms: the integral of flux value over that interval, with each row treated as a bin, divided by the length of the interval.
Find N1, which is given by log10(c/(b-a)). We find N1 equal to 1.06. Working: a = 25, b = 26.92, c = 24.4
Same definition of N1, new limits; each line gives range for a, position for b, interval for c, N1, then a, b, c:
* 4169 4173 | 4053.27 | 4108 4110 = 1.16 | 23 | 25.12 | 24.9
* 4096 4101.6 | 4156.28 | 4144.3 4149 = 0.82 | 21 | 24.8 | 23.2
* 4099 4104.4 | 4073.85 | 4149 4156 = 0.80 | 20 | 24.07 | 23.3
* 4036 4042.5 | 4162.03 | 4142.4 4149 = 1.30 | 26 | 27.02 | 23.6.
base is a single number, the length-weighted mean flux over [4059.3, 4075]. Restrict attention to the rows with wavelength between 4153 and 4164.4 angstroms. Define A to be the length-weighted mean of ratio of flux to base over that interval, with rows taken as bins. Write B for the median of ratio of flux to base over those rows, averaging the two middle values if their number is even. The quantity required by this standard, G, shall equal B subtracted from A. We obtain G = 0.0061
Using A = 1.085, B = 1.08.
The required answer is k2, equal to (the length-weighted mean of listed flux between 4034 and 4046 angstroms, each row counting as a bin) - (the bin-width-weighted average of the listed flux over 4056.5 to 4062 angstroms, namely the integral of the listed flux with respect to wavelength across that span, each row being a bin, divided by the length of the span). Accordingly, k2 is 1.2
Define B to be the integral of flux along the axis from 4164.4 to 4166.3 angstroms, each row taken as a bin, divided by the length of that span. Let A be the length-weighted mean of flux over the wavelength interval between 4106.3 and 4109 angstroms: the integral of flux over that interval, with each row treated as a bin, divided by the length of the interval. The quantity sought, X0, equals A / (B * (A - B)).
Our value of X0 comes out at -3.3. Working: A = 24.5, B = 24.8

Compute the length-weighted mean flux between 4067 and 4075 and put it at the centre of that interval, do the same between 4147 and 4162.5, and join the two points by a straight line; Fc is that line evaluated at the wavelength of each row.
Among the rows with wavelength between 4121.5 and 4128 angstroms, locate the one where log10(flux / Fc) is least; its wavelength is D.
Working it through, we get 4125.77 angstroms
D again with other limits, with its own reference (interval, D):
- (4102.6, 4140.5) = 4103.03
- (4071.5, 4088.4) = 4071.98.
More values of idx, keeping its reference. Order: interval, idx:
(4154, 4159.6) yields 4154.37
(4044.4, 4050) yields 4044.88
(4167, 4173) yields 4170.66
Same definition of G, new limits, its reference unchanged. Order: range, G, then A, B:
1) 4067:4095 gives 0.0092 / 1.074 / 1.07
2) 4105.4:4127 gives -0.0039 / 1.103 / 1.11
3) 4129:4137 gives -0.0039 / 1.091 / 1.10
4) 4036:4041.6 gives -0.0047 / 1.121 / 1.13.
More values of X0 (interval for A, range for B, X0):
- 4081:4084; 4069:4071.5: 1.3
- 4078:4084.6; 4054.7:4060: -2.5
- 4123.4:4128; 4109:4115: -1.4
